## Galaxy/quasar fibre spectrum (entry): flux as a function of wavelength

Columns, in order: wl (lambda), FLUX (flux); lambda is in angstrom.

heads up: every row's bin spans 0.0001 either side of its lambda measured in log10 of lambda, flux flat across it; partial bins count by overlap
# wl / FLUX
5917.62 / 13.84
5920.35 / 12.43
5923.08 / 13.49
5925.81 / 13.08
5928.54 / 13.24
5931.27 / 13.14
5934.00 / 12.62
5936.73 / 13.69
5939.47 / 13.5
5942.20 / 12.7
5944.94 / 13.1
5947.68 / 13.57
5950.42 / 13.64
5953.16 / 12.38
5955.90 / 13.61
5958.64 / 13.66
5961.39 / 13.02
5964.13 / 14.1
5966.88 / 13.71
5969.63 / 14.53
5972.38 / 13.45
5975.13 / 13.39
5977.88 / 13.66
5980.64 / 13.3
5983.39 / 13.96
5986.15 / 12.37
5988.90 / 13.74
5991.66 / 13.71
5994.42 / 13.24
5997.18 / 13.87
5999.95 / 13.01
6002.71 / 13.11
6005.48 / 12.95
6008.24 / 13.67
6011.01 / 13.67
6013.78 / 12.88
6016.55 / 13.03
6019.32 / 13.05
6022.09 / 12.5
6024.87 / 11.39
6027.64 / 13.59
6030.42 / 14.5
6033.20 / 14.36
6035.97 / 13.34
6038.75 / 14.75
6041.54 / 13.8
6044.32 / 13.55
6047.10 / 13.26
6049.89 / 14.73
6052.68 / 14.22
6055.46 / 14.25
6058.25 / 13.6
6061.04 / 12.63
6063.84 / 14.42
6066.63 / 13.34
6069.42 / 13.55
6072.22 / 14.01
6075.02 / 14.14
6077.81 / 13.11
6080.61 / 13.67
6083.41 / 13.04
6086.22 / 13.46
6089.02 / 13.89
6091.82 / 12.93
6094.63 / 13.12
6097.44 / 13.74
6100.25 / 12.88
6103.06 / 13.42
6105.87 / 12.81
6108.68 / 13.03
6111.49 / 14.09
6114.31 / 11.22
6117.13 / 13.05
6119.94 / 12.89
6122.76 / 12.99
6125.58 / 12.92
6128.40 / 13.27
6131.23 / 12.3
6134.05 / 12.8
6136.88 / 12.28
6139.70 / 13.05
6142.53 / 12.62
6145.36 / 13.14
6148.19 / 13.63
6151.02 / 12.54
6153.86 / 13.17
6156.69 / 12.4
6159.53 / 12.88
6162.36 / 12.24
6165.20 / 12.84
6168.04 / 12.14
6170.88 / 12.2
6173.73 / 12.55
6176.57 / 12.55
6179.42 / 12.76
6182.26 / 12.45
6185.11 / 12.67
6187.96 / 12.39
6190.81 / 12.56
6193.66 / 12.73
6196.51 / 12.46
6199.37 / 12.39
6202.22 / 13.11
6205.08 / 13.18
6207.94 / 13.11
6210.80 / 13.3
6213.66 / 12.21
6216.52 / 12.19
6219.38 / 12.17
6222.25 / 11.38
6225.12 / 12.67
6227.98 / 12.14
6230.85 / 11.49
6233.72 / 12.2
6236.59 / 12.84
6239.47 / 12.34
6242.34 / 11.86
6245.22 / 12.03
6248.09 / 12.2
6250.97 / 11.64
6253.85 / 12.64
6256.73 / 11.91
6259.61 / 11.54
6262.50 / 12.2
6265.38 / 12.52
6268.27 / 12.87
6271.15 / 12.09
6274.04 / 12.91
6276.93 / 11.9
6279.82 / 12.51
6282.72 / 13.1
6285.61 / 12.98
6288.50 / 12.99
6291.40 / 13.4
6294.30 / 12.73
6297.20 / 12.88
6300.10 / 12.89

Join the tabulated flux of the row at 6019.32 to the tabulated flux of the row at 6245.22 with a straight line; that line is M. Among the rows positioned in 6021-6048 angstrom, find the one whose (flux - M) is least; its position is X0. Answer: 6024.87 angstrom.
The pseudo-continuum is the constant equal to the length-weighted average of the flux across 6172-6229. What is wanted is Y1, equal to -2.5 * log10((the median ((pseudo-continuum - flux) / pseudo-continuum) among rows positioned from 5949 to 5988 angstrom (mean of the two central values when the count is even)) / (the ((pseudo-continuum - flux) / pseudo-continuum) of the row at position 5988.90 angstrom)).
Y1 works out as 0.11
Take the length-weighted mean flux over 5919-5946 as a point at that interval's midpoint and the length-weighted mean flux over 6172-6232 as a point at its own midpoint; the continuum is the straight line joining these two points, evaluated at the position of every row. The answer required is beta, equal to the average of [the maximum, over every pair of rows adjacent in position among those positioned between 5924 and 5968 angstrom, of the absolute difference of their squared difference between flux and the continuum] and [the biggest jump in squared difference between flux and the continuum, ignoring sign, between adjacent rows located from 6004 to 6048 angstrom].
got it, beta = 2.2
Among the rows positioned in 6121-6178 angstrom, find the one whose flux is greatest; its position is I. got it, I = 6148.19 angstrom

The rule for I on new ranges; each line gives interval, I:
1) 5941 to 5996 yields 5969.63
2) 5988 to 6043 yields 6038.75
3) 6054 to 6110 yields 6063.84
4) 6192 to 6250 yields 6210.80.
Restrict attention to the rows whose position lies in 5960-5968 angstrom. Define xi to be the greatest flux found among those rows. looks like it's 14.1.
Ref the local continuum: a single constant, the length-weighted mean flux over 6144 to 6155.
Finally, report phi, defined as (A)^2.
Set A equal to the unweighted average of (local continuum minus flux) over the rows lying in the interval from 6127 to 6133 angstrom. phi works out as 0.11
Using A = 0.33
